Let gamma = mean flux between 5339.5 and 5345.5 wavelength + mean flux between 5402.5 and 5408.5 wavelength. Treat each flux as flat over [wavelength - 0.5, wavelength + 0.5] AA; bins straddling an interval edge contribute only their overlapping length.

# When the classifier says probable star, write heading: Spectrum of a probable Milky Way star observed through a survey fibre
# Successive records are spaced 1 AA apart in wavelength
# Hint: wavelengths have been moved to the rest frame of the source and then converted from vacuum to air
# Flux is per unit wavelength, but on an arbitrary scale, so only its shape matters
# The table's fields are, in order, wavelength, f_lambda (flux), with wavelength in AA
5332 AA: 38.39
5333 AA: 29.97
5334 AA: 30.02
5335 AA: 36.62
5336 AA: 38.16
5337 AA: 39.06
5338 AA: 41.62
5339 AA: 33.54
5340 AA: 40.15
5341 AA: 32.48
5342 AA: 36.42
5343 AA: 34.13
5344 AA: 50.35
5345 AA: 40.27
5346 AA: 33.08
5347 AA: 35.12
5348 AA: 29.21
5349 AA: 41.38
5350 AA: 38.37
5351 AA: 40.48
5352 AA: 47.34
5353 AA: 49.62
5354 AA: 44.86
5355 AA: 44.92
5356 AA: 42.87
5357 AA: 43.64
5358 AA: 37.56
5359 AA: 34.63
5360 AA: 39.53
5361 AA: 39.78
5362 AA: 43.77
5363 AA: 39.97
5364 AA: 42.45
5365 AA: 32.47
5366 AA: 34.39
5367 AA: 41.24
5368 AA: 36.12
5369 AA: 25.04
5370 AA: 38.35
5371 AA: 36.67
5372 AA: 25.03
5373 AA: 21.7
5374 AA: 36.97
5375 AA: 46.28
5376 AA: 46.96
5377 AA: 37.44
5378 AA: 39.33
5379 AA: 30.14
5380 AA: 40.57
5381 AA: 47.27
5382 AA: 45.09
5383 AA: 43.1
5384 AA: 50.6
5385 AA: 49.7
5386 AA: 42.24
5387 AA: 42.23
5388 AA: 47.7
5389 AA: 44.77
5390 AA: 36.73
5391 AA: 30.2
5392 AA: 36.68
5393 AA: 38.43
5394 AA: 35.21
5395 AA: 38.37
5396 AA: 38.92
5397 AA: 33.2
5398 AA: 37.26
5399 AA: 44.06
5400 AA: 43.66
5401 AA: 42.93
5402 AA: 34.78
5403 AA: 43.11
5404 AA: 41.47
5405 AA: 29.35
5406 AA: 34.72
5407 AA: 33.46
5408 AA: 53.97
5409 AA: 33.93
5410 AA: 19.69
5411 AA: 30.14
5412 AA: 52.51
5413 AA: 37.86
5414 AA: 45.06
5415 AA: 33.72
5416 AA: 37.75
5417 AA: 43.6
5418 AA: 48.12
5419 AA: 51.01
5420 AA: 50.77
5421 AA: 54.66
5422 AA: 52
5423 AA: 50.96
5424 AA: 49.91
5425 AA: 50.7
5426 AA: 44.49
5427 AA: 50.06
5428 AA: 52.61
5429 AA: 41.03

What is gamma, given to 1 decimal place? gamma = 78.3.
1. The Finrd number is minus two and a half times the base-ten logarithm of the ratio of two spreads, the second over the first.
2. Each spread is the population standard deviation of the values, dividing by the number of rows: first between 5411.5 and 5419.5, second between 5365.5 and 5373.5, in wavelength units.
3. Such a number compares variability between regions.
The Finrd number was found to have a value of -0.1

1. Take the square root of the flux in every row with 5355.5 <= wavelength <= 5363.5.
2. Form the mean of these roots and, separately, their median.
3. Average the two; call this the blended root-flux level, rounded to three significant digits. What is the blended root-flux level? 6.33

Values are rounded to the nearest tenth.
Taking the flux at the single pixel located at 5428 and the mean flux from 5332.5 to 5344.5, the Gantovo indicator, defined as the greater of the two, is 52.6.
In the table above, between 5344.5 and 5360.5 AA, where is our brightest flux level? 5353 AA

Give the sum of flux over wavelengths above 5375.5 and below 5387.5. 515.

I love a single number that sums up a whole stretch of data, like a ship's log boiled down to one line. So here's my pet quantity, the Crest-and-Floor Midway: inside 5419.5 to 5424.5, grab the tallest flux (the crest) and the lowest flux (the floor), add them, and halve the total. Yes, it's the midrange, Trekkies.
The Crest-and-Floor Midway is 52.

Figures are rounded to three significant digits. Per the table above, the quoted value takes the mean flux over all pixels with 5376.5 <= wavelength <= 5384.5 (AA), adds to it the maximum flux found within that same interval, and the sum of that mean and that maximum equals 92.3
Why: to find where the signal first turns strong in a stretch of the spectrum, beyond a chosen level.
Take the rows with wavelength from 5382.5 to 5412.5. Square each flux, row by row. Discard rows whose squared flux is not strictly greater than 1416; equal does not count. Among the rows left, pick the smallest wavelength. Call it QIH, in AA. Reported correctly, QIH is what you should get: 5383 AA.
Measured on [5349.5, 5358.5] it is 5350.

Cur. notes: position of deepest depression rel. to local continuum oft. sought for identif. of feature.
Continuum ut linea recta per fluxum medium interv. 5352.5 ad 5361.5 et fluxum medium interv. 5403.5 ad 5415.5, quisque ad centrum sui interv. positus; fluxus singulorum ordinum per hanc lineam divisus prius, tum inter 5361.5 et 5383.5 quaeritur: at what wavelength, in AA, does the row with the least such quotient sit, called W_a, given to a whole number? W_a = 5373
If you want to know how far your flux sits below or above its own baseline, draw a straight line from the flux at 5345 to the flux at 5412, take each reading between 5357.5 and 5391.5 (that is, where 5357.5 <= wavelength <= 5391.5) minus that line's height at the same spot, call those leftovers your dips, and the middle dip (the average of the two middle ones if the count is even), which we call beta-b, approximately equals -5.6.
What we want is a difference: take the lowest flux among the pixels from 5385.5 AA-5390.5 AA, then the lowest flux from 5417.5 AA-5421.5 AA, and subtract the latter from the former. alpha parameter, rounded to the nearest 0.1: -11.4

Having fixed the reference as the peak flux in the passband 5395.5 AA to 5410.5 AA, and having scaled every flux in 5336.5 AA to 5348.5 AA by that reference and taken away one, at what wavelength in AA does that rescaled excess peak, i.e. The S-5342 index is 5344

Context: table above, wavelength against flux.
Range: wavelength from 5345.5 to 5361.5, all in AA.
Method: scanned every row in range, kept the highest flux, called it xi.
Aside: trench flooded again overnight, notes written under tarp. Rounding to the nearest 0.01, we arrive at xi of 49.62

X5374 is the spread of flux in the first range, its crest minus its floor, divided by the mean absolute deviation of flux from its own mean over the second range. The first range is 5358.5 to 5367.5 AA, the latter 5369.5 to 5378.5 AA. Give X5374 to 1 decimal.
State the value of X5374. 1.9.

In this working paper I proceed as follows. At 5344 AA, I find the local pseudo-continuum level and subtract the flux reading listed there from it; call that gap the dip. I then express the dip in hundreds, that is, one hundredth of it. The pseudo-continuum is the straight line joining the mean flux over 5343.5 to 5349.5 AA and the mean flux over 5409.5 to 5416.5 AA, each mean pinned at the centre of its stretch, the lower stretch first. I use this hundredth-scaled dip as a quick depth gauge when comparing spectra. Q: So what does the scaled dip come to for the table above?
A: -0.12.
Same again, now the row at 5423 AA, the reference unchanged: -0.15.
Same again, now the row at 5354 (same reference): -0.07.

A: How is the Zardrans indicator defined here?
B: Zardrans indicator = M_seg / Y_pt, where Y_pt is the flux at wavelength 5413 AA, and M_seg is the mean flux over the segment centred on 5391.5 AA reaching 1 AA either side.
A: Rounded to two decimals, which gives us 0.88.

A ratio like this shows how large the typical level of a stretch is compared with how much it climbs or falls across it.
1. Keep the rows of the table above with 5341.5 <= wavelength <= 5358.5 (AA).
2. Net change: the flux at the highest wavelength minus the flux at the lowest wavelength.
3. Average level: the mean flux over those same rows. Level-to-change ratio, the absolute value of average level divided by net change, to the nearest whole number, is 36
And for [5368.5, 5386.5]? 2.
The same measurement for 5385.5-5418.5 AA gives 7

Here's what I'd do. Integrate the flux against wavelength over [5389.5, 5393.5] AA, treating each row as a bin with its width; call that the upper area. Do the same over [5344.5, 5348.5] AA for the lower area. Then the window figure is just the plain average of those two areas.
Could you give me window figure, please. 140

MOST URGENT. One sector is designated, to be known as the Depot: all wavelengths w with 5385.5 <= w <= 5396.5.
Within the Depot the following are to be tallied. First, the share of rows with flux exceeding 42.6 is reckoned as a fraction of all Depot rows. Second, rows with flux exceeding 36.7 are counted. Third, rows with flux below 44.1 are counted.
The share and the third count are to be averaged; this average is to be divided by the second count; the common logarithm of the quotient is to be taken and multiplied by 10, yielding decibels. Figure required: -2.4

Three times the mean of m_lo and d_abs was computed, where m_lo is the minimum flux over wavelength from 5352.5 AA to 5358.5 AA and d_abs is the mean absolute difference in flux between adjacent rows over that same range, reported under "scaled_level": 60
